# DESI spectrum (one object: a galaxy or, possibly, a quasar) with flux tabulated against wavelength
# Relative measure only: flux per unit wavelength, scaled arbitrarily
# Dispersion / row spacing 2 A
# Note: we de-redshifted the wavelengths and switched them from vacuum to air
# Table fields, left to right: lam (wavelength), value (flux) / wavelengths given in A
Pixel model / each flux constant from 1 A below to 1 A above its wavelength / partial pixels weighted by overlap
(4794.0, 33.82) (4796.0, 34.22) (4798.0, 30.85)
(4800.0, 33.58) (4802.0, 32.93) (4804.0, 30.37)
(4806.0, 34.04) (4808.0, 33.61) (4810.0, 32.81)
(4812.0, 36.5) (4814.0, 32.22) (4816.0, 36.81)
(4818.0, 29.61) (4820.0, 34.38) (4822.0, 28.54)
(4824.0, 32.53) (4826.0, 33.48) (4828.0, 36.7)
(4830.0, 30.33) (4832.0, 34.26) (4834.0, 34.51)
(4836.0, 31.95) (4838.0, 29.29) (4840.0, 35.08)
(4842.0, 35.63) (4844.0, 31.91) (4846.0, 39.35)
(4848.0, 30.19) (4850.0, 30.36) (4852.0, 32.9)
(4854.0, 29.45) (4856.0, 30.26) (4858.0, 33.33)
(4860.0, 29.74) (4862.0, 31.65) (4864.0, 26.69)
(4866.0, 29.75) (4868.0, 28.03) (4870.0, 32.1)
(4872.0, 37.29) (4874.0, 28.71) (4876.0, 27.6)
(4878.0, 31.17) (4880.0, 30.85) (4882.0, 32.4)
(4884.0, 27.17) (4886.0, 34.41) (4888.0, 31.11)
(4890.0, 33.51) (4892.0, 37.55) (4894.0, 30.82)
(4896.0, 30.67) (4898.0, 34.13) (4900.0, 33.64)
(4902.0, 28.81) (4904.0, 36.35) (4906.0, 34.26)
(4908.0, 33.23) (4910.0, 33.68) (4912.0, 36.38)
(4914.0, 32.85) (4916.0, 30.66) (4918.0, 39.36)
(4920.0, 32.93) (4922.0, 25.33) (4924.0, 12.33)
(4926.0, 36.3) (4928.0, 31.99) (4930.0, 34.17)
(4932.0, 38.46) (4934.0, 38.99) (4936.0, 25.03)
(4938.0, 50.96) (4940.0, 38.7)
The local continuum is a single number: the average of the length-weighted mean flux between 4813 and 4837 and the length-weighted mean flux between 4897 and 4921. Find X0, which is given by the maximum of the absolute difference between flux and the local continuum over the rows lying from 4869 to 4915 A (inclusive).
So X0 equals 6.2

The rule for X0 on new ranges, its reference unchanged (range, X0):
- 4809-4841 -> 4.9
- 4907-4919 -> 6.0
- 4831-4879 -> 6.7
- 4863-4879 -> 6.7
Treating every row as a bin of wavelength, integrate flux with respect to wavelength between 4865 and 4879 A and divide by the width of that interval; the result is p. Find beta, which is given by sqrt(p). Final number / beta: 5.54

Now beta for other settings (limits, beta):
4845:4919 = 5.67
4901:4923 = 5.75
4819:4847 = 5.78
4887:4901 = 5.75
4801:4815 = 5.76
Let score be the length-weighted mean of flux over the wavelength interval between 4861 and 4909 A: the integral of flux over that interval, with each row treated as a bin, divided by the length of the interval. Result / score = 31.7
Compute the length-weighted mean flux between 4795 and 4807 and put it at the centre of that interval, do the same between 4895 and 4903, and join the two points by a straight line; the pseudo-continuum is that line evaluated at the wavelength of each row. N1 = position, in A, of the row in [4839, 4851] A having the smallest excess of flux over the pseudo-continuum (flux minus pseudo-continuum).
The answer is 4848.0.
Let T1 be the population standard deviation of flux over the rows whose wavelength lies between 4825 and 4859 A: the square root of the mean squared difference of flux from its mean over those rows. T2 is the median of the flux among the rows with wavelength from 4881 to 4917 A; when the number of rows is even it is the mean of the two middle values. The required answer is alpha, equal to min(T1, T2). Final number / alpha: 2.7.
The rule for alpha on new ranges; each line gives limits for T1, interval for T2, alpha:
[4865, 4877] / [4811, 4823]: 3.3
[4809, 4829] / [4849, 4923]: 2.7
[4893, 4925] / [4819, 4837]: 5.9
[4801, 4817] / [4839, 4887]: 2.0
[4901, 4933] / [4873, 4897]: 6.2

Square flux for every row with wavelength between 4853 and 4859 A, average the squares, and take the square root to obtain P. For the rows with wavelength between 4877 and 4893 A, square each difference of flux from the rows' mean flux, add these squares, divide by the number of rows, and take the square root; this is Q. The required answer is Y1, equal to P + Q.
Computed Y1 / 34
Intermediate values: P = 31.1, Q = 2.8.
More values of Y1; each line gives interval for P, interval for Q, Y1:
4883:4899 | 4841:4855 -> 36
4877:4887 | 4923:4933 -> 41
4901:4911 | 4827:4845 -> 36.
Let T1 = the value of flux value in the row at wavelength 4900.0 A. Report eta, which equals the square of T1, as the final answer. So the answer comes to 1132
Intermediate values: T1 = 33.64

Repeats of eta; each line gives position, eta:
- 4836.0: 1021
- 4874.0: 824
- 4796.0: 1171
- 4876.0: 762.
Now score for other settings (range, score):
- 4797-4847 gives 33.3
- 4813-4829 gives 33.0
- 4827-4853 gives 33.3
